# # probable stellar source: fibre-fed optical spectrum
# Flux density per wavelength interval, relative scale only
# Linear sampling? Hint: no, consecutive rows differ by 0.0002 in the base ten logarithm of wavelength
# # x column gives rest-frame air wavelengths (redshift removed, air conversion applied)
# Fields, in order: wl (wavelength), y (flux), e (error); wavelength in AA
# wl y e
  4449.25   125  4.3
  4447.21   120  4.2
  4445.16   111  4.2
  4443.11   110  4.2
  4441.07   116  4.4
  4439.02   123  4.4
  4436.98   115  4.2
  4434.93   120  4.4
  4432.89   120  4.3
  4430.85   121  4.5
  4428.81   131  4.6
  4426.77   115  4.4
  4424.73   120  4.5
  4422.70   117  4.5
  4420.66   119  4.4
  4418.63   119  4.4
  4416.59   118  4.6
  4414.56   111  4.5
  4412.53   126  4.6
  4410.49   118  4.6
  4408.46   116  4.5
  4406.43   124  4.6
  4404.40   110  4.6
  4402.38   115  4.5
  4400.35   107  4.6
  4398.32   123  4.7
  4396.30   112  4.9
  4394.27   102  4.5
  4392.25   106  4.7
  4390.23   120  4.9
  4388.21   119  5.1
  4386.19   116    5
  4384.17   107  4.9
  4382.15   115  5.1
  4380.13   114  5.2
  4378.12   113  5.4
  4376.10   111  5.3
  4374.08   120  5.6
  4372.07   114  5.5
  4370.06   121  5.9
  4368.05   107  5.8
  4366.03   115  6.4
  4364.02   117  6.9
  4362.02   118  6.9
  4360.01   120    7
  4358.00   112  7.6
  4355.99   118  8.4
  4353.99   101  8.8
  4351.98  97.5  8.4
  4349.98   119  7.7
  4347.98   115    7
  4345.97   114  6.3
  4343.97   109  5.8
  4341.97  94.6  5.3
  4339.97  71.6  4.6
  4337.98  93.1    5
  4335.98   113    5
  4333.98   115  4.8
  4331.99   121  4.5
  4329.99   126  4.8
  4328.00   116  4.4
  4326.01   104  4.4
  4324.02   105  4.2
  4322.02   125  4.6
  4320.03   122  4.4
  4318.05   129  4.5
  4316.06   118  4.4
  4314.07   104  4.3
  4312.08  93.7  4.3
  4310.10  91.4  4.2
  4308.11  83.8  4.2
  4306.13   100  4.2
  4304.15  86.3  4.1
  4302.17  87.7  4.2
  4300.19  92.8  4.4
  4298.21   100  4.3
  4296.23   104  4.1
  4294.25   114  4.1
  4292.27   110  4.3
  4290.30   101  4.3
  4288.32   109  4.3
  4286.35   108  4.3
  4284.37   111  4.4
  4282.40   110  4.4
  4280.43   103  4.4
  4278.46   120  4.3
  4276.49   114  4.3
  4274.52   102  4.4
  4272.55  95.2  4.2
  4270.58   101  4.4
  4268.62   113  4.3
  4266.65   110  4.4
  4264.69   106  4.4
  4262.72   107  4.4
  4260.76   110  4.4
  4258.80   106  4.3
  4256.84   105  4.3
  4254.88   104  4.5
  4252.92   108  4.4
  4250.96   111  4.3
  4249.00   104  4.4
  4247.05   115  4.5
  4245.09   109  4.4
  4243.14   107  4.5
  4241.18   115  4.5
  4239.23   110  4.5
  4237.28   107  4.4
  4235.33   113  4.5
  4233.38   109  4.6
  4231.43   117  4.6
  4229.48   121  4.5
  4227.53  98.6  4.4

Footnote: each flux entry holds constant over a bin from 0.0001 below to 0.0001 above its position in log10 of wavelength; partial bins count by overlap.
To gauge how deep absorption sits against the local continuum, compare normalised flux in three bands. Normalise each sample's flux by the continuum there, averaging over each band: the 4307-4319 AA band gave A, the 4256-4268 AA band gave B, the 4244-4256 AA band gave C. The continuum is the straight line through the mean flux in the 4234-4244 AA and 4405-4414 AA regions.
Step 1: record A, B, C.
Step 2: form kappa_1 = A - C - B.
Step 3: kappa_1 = -1.04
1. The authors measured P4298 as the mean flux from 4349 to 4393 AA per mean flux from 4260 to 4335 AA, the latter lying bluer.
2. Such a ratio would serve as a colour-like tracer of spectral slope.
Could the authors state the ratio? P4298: 1.06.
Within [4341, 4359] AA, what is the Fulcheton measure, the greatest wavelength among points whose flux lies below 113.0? 4358.00 AA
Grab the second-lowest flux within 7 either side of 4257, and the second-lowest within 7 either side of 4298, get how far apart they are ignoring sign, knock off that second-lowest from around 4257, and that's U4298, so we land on -88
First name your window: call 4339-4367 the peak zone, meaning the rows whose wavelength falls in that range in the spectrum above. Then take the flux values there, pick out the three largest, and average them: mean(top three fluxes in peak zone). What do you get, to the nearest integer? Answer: 119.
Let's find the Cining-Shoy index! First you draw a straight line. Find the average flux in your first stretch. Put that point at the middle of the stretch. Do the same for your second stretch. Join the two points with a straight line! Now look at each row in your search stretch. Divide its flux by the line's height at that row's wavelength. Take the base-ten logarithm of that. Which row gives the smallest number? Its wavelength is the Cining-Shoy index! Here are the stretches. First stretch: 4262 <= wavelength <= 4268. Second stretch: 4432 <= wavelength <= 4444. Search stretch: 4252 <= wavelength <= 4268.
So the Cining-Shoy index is 4254.88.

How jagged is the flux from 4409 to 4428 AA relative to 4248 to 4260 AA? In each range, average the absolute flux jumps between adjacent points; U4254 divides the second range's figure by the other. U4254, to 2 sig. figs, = 1.6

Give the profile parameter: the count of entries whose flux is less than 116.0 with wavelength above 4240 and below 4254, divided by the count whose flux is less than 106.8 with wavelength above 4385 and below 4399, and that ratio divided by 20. 0.175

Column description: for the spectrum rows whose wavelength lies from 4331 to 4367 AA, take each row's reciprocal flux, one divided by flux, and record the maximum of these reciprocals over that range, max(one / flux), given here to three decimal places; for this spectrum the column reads 0.014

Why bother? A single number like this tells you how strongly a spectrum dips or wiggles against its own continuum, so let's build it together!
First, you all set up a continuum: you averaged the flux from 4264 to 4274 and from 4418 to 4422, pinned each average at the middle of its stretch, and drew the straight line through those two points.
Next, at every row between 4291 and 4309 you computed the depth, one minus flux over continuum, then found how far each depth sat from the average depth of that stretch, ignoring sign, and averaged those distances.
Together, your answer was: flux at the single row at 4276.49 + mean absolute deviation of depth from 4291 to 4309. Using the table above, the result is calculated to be 114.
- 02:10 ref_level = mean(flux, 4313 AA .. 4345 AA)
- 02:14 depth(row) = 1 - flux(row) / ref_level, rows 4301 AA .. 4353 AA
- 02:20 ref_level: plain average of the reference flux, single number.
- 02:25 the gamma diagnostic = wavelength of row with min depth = 4318.05 AA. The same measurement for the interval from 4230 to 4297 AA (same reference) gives 4278.46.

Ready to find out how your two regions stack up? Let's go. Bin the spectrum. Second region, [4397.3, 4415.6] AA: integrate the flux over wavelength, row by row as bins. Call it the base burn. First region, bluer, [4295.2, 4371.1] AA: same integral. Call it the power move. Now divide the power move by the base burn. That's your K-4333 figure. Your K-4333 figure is 3.8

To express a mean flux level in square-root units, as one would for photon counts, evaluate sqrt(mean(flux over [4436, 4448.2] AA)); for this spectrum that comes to 10.8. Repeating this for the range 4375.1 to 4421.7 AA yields 10.7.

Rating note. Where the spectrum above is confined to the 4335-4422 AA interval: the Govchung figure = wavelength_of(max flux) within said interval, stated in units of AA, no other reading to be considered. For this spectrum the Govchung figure 4412.53 AA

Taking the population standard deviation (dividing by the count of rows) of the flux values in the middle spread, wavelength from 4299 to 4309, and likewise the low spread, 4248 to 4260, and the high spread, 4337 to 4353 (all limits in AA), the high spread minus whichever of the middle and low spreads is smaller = 12.2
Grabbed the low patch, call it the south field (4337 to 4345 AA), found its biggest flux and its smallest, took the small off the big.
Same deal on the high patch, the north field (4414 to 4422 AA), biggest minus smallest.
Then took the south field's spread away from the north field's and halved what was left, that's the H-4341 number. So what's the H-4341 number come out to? -15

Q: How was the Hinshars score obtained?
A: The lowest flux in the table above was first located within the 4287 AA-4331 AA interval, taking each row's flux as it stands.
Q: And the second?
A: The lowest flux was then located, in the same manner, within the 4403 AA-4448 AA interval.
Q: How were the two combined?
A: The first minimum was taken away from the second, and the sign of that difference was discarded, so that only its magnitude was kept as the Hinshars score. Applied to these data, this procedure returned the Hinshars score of 26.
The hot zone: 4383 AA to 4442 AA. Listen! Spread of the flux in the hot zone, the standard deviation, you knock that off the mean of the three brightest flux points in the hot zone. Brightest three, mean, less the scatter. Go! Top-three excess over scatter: 121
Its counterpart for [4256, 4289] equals 110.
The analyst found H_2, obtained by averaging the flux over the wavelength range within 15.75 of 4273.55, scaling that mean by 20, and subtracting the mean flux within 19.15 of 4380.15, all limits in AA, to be 2042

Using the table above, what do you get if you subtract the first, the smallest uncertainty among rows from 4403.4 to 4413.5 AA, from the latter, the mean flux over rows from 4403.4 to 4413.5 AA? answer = 114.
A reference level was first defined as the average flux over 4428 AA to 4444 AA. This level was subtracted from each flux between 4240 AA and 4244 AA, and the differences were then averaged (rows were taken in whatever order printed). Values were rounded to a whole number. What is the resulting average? -8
